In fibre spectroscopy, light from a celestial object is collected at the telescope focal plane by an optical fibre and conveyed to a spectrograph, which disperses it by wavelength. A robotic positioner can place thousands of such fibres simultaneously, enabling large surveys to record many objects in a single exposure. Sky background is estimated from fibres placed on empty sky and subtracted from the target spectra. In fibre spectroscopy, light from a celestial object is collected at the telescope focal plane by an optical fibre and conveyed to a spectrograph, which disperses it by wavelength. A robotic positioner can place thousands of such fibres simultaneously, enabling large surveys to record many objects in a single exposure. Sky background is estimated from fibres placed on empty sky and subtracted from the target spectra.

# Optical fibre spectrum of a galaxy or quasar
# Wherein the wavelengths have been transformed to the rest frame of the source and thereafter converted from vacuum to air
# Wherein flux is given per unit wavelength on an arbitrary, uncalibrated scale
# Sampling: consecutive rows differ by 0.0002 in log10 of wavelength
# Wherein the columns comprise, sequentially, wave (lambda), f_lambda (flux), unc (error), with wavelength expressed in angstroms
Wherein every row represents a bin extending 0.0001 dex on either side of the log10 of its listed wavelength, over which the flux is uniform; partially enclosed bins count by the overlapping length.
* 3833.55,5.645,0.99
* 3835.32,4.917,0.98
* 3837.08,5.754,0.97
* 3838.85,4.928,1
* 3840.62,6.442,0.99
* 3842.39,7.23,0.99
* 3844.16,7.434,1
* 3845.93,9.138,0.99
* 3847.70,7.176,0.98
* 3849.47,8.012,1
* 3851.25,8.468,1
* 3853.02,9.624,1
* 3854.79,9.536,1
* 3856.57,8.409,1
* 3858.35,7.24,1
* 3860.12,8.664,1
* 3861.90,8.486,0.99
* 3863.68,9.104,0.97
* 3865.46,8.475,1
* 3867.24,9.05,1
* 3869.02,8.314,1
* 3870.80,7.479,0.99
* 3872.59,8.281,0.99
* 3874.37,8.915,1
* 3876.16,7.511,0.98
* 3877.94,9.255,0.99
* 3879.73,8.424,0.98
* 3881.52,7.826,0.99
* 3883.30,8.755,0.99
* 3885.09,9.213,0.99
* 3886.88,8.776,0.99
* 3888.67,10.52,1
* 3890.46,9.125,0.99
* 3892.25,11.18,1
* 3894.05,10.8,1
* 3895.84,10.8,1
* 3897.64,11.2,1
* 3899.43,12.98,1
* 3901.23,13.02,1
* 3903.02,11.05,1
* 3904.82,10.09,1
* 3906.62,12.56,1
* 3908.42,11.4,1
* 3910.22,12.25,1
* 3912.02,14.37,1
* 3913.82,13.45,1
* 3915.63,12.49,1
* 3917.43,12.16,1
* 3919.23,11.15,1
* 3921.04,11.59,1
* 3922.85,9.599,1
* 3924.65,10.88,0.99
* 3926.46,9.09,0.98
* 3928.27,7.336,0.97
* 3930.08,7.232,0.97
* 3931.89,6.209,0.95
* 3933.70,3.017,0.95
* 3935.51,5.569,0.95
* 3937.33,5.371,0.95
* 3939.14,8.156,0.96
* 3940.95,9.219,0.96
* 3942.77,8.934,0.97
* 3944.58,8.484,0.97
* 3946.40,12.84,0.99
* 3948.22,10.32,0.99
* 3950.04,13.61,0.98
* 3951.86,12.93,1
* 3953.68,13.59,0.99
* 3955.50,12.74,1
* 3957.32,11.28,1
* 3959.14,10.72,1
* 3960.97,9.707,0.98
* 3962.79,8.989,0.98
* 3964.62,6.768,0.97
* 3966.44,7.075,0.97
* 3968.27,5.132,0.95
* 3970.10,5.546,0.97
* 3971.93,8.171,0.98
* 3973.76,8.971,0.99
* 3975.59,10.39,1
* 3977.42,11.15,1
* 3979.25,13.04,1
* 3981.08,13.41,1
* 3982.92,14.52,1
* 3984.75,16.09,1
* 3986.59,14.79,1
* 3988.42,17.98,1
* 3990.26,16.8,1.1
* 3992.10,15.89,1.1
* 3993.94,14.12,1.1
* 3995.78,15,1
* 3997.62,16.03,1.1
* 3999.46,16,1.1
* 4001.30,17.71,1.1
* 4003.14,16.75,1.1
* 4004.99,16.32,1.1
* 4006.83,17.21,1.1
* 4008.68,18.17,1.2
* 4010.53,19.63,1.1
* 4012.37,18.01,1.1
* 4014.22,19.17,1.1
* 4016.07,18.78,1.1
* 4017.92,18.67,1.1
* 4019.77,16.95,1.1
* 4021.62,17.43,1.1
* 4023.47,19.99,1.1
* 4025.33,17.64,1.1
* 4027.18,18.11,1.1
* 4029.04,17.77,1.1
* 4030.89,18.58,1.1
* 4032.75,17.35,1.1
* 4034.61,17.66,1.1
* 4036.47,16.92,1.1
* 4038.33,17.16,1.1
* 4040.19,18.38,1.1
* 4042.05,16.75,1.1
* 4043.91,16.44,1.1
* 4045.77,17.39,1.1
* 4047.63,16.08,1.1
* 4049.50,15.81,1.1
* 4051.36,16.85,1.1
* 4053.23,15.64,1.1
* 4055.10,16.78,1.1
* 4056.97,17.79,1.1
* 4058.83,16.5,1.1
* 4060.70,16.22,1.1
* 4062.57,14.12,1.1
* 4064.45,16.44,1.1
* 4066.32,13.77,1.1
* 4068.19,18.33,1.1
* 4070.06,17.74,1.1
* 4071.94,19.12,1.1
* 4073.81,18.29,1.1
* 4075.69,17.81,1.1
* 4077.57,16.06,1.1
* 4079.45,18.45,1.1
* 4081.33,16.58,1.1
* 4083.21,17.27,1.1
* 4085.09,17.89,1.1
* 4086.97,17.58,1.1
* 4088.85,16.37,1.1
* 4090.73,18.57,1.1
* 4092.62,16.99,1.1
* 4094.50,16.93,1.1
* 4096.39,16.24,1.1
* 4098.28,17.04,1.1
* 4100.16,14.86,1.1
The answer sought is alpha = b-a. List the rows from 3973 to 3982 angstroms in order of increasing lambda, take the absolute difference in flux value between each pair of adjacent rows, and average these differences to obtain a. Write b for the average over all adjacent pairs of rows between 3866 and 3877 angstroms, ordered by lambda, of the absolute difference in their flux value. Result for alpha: -0.23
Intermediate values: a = 1.11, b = 0.88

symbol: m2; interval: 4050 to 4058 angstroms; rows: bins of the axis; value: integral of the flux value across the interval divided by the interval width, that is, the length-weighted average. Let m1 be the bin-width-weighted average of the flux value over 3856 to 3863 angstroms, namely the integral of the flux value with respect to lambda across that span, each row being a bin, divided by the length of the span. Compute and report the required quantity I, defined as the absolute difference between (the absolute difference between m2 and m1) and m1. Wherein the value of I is 0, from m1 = 8.2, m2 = 16.7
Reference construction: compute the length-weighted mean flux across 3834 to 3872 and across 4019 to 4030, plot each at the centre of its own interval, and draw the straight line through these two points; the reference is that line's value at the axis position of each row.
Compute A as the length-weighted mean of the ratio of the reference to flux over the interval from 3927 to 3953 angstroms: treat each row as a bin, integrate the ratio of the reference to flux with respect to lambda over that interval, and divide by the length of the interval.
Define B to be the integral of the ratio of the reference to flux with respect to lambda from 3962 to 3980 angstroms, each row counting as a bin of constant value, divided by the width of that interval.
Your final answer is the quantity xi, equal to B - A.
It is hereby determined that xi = 0.1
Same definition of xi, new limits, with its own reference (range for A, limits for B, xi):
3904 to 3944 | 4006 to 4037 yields -0.5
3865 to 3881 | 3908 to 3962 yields 0.3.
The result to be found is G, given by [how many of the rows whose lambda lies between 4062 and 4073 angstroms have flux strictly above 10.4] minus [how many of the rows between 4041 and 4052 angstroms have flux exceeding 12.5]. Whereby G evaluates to 0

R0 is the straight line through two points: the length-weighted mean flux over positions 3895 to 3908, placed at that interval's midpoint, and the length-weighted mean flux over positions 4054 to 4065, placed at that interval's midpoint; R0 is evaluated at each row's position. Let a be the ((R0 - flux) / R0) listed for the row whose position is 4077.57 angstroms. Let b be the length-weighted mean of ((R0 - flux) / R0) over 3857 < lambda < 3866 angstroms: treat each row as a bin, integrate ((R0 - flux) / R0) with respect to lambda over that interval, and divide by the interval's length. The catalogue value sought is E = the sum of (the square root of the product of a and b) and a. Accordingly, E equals 0.14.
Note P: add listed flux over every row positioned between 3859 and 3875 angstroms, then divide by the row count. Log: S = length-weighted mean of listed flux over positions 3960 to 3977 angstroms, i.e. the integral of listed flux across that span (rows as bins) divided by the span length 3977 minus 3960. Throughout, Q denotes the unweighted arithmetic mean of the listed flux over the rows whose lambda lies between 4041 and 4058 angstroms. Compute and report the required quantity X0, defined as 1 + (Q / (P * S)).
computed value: 1.24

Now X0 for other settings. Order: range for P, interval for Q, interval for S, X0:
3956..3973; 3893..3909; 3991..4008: 1.09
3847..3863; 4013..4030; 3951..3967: 1.21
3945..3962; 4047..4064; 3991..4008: 1.08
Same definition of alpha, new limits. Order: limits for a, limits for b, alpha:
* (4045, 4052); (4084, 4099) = 0.11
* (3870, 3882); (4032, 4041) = -0.37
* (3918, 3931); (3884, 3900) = -0.20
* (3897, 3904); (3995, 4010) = -0.40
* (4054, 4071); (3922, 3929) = -0.24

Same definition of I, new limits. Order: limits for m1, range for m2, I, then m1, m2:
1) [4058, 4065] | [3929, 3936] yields 6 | 15.8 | 5.6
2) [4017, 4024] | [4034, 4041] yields 18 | 18.2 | 17.5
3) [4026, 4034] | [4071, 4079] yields 18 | 17.9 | 17.8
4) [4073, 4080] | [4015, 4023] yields 17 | 17.6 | 18.1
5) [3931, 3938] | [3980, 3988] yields 5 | 5.0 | 14.9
